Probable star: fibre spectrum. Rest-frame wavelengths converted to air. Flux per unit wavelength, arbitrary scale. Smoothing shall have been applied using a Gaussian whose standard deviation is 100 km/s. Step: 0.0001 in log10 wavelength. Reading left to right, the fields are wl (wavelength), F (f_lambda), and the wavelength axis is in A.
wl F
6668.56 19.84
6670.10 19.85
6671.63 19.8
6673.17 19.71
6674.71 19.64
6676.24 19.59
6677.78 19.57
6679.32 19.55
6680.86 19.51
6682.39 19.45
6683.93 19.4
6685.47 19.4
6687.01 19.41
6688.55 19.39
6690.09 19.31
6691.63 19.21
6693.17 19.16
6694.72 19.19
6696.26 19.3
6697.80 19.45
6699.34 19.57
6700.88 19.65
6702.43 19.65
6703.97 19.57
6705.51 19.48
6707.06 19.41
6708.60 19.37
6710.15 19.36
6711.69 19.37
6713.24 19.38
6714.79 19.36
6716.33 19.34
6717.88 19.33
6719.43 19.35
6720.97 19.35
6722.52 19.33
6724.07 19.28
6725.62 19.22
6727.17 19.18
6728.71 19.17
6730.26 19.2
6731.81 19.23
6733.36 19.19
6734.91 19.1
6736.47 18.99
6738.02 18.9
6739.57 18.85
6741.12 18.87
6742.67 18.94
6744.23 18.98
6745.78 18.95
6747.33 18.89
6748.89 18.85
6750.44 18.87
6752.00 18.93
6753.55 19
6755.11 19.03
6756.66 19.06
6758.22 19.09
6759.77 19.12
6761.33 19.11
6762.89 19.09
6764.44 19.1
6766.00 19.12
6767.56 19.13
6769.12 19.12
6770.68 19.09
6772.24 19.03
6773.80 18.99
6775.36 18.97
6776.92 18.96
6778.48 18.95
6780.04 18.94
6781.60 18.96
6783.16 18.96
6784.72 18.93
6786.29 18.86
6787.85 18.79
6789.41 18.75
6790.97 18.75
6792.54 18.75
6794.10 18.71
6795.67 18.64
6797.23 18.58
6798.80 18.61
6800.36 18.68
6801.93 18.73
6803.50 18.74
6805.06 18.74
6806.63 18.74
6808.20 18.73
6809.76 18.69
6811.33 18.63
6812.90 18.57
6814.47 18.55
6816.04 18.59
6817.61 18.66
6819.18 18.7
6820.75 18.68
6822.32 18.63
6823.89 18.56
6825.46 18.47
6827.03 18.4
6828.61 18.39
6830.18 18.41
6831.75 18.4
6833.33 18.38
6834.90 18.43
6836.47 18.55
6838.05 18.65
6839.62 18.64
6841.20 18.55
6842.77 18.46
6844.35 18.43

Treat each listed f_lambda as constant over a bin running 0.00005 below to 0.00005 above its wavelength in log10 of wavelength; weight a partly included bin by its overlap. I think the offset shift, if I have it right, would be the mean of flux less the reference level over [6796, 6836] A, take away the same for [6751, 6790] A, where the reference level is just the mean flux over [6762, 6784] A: -0.42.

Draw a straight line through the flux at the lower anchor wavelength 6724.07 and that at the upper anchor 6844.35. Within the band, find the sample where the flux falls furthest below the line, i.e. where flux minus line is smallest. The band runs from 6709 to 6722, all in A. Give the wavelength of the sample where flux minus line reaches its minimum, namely 6710.15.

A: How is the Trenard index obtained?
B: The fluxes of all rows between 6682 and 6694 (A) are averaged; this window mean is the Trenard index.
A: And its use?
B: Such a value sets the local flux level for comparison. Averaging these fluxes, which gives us 19.3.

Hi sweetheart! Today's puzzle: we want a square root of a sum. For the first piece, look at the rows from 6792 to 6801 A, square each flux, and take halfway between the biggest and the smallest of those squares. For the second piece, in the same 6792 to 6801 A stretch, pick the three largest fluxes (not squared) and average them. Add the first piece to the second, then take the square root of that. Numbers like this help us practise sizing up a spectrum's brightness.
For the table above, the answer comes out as 19.2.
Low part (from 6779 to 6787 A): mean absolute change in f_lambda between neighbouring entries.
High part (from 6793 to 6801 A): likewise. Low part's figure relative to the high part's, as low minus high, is -0.03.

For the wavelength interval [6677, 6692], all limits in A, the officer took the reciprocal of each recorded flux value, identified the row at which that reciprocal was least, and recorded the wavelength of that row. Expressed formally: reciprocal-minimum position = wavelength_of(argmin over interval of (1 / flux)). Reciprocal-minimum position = 6677.78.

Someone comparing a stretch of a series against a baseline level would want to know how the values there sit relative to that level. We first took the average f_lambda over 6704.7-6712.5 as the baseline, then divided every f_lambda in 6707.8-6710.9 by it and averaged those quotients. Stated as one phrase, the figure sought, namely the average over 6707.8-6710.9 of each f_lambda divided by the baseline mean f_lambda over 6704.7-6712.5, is 1.00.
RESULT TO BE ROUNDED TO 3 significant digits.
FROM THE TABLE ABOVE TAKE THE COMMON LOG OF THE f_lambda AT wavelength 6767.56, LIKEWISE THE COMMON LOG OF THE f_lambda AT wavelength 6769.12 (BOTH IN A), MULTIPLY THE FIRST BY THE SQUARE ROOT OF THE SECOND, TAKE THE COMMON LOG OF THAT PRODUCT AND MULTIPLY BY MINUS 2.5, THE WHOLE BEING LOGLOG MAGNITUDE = -0.404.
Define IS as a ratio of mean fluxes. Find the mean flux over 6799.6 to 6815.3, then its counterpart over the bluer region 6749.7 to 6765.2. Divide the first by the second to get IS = 0.98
